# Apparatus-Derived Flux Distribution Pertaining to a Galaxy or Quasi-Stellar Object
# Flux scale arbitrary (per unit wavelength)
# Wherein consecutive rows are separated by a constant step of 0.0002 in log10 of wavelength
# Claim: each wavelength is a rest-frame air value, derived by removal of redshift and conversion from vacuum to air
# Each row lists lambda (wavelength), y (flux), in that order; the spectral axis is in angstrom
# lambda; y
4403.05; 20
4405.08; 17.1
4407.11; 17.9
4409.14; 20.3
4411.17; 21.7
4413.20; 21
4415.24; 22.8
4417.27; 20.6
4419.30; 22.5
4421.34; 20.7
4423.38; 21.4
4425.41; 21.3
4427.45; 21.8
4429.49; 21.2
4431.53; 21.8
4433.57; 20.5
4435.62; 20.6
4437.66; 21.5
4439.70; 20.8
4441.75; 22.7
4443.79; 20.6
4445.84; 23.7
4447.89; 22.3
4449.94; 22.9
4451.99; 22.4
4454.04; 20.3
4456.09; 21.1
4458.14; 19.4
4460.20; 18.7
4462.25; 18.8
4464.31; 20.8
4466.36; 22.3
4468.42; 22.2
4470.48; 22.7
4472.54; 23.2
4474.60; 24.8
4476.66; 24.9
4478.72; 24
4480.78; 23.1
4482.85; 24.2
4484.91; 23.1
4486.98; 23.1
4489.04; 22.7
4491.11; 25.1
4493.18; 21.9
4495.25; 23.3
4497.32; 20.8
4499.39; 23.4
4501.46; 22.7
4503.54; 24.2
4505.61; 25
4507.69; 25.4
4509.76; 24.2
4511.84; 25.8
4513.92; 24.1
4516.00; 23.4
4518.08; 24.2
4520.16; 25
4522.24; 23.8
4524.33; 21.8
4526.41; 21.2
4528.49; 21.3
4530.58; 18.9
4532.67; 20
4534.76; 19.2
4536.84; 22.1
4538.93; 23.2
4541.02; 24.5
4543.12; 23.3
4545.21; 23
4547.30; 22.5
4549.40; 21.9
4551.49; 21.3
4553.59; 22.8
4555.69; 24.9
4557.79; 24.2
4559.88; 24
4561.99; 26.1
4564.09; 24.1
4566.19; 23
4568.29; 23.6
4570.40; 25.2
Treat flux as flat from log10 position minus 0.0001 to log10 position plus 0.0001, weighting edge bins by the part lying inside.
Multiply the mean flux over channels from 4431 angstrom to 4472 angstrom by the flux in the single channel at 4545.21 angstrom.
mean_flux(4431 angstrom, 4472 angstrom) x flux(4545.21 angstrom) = 490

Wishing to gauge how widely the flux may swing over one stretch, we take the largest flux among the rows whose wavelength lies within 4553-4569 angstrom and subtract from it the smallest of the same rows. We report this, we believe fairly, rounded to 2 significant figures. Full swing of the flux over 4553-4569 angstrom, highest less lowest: 3.3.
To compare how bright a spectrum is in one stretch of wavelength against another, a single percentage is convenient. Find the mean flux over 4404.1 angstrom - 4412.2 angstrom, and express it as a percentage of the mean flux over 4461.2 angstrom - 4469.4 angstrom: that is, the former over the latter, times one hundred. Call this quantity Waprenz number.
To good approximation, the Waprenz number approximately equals 92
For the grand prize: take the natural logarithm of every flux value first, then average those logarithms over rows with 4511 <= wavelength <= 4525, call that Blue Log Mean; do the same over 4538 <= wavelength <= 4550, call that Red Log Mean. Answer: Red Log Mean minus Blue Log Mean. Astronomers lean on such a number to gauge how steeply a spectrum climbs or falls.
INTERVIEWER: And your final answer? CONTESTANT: -0.04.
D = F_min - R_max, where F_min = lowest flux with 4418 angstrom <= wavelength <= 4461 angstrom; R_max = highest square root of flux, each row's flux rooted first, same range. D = 13.8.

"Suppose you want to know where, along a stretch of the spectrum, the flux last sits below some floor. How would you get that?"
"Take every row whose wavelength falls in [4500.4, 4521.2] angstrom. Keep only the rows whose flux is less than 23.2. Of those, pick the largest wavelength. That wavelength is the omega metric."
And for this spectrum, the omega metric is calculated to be 4501.46 angstrom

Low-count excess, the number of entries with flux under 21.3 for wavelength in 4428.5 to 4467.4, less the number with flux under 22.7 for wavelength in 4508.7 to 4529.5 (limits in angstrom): 8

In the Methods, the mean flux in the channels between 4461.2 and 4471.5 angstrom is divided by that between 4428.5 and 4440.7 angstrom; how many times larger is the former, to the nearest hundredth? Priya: 1.01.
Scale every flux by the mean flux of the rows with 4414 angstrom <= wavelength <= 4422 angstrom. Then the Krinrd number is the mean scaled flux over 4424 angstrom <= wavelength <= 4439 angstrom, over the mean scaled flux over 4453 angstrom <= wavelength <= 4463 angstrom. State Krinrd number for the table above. 1.08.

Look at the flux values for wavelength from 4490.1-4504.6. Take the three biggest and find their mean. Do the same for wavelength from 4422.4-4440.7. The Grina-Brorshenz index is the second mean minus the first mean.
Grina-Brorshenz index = -2.5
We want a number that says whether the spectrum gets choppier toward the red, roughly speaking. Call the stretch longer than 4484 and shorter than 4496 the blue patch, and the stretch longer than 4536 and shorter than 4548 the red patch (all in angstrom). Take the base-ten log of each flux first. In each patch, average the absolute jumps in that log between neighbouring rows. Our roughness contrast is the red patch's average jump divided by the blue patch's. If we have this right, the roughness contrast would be 0.60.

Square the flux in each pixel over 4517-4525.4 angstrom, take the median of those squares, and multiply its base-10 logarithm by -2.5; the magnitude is -6.90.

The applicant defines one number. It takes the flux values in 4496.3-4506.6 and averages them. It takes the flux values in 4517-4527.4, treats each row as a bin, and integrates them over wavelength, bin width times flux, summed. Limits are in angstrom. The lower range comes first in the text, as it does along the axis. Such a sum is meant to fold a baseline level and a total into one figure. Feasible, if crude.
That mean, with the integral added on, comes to 265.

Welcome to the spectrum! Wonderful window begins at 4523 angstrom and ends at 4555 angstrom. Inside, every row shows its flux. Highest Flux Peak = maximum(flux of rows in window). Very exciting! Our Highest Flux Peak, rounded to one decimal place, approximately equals 24.5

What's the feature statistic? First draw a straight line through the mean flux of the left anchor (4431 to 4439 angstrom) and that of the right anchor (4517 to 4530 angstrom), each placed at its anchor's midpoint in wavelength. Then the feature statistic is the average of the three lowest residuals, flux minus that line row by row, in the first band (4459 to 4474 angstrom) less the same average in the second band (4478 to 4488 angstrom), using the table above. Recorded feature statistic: -3.2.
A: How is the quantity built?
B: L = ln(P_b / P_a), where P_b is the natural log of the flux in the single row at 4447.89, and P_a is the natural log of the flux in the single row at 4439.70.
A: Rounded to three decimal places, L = 0.023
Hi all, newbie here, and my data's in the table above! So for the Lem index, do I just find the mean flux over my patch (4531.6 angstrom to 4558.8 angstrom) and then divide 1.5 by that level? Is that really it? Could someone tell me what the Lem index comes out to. 0.067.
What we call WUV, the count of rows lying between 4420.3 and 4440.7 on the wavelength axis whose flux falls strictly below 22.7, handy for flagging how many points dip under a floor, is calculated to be 10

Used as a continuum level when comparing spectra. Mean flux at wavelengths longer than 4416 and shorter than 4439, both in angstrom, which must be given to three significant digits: 21.3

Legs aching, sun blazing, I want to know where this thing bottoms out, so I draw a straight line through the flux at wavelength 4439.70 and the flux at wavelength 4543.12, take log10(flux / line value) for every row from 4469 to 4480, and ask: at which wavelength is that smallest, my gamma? 4470.48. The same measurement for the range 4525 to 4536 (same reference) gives 4530.58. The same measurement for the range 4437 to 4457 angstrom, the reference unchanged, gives 4454.04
